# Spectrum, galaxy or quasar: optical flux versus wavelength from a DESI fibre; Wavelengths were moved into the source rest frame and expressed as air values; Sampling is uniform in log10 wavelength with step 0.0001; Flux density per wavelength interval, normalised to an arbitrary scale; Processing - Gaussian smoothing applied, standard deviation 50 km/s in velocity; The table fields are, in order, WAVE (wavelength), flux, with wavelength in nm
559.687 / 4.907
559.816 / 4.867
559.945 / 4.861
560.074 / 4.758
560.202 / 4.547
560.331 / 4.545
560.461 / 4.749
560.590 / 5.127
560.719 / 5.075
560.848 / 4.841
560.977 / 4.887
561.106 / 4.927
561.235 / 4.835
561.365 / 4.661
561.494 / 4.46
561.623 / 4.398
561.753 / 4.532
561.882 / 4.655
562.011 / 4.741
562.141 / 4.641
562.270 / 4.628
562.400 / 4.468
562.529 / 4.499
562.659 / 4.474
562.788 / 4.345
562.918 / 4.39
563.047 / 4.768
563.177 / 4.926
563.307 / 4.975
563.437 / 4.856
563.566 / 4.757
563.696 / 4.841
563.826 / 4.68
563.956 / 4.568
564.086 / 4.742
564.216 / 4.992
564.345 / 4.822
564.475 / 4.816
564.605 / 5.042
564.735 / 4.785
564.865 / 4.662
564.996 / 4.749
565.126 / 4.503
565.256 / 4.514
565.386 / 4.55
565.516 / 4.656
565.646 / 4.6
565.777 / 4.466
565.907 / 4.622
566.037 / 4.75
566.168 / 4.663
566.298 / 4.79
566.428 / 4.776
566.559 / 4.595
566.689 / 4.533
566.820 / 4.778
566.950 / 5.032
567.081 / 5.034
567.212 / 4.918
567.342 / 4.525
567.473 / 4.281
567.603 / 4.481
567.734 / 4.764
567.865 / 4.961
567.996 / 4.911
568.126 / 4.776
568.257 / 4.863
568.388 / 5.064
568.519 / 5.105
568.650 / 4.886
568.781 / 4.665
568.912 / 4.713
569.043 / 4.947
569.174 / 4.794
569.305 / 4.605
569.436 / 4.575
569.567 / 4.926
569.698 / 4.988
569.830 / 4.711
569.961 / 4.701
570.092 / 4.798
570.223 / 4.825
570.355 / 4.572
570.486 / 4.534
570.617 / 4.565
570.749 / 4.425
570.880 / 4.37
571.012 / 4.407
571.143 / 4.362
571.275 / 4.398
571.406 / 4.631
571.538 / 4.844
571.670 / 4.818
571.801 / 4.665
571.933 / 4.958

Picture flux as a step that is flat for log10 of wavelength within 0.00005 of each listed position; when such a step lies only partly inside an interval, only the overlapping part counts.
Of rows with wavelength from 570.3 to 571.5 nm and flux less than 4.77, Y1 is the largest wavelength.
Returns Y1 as 571.406 nm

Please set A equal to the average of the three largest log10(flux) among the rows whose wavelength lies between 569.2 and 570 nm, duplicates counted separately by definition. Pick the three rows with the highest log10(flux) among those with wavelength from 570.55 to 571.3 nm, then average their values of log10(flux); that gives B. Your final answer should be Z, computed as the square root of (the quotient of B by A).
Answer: 0.97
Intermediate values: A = 0.688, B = 0.650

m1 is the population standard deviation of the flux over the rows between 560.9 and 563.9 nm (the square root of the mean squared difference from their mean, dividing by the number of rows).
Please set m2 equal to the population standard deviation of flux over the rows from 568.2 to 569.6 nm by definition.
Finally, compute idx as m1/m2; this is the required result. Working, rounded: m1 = 0.189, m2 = 0.169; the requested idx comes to 1.11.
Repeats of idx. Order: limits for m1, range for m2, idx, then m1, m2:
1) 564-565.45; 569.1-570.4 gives 1.25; 0.170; 0.136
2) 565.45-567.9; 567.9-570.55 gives 1.22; 0.196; 0.161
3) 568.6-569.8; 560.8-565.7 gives 0.82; 0.147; 0.180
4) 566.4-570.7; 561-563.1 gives 1.17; 0.194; 0.165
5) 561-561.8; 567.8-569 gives 1.38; 0.193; 0.140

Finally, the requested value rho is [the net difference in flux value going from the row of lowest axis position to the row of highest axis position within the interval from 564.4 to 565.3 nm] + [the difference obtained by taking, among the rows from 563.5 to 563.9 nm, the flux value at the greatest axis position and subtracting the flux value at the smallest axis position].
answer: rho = -0.38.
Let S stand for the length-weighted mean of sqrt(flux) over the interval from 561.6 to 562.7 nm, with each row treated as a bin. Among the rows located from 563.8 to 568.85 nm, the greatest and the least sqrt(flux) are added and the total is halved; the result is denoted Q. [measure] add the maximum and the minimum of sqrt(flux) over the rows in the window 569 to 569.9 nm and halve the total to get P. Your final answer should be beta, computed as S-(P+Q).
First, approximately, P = 2.19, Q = 2.16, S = 2.14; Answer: -2.214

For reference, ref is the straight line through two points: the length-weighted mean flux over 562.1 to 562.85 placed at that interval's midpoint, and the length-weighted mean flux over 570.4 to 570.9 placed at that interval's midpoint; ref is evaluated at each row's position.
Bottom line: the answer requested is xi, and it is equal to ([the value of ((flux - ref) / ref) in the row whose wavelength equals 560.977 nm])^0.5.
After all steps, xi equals 0.29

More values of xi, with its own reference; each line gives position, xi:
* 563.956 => 0.12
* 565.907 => 0.16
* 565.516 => 0.18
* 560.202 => 0.09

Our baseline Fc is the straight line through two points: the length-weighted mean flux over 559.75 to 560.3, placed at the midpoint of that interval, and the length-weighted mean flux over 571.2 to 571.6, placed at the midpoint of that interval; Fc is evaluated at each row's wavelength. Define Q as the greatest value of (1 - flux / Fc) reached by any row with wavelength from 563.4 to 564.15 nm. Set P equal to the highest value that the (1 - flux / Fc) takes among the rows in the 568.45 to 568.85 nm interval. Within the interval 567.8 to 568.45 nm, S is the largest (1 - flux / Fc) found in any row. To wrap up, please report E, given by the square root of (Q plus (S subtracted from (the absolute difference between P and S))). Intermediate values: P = -0.004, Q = 0.029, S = -0.03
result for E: 0.28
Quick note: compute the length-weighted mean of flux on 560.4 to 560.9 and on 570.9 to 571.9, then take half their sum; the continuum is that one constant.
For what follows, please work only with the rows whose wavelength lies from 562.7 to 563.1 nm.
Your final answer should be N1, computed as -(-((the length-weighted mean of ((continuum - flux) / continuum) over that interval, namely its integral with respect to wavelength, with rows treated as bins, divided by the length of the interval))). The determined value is 0.059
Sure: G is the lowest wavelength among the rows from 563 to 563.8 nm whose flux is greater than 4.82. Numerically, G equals 563.177 nm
